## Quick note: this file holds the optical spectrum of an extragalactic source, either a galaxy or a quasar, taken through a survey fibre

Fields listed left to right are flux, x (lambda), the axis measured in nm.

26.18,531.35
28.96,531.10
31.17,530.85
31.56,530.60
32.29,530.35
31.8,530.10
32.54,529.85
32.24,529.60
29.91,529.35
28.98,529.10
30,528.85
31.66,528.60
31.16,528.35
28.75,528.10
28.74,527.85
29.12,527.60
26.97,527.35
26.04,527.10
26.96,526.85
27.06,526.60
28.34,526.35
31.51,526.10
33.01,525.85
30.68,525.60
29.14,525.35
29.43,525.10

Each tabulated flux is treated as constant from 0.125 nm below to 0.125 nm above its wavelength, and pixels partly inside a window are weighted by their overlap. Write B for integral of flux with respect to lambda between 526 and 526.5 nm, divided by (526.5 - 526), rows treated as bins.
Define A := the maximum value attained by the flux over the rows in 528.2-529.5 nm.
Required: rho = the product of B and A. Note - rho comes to 940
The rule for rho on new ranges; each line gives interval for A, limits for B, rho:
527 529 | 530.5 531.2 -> 968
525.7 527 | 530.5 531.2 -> 1010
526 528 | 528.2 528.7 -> 985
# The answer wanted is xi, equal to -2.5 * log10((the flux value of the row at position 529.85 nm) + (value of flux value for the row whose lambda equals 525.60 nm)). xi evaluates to -4.50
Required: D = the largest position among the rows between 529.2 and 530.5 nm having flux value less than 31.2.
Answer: 529.35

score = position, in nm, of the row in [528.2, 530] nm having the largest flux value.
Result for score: 529.85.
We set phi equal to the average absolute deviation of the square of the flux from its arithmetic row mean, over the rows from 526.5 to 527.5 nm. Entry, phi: 19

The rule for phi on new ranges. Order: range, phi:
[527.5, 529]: 62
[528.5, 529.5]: 47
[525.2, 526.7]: 107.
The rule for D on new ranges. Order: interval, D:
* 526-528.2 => 528.10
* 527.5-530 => 529.35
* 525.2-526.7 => 526.60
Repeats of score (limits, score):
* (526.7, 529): 528.60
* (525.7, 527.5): 525.85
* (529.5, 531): 529.85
